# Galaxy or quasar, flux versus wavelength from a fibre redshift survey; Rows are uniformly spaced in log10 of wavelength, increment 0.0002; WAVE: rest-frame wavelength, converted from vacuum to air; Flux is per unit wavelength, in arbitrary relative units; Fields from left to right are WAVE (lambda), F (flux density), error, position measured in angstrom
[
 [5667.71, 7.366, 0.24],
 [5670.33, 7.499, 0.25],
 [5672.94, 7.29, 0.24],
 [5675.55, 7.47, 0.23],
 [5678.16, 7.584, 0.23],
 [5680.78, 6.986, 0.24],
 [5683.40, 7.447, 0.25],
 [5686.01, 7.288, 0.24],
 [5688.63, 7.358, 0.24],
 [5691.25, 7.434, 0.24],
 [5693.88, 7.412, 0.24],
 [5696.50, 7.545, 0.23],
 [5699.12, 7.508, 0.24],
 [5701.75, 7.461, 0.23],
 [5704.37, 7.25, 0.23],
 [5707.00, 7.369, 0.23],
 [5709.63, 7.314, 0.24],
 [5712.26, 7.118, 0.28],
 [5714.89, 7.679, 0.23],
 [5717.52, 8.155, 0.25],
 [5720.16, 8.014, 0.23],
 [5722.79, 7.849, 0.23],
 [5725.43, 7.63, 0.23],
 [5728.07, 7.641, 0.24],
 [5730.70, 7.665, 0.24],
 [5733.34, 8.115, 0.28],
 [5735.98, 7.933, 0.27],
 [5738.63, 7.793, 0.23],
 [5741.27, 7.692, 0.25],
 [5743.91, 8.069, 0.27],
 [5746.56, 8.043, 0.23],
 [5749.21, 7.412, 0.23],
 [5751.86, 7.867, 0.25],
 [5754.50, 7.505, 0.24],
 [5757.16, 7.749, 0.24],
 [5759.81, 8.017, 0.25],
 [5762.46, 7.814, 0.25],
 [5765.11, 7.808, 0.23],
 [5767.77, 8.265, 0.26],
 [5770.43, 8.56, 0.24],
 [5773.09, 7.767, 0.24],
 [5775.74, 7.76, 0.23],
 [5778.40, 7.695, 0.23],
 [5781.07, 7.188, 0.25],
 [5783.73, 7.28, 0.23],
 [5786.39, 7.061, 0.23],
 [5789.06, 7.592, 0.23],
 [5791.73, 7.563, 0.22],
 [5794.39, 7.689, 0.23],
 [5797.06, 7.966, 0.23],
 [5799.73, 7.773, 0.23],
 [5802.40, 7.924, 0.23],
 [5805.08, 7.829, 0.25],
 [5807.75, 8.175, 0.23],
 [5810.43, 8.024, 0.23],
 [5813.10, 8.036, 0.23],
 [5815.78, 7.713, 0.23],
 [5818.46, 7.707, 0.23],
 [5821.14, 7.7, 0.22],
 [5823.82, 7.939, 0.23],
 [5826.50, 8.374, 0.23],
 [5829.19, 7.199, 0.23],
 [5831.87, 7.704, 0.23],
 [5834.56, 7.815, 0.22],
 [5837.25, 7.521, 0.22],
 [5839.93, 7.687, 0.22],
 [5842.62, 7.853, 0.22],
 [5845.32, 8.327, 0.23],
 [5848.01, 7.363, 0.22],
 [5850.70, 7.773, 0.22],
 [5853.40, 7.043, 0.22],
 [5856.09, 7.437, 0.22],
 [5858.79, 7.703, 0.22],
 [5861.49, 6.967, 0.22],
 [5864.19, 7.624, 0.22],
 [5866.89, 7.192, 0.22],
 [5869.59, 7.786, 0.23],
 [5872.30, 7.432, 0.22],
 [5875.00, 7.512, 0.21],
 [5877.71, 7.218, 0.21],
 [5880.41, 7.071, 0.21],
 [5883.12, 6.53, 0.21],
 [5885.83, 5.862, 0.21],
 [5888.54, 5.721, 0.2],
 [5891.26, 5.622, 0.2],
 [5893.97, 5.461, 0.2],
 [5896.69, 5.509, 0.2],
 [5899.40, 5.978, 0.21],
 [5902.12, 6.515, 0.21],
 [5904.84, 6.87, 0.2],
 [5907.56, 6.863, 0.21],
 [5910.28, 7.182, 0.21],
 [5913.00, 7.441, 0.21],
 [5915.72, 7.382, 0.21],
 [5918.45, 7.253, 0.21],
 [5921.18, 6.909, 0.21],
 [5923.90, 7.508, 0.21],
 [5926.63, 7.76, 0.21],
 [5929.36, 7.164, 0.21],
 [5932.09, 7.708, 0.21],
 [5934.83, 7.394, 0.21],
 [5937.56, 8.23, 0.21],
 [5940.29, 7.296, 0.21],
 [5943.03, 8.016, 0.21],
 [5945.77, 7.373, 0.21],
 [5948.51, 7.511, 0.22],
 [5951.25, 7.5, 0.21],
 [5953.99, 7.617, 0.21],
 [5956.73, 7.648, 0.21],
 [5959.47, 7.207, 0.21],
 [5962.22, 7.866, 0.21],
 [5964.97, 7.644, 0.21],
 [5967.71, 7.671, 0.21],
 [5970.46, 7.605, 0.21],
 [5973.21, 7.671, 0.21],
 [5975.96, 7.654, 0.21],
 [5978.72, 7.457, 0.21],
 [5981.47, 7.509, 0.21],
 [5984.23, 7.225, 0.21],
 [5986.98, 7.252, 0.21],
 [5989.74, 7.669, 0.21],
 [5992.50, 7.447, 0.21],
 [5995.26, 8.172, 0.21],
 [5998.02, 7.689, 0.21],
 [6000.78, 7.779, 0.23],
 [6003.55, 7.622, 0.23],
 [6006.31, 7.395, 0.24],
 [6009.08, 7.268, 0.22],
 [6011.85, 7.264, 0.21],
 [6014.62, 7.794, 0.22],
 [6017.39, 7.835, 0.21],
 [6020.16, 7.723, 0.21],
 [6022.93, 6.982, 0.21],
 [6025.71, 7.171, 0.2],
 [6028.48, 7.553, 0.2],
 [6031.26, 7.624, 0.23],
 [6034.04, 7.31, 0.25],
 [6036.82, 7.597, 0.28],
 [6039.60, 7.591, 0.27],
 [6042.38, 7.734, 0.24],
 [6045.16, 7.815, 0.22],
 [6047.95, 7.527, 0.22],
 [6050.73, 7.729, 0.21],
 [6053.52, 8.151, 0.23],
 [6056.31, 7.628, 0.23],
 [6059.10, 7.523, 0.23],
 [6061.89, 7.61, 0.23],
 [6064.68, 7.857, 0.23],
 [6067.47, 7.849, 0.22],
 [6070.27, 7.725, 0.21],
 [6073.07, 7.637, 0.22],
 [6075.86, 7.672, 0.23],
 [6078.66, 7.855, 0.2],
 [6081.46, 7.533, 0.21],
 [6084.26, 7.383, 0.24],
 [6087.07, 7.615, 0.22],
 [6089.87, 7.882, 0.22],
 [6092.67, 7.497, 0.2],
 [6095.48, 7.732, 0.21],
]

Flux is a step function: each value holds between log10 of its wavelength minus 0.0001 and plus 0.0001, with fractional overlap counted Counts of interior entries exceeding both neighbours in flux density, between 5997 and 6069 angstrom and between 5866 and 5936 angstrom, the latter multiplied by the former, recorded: 42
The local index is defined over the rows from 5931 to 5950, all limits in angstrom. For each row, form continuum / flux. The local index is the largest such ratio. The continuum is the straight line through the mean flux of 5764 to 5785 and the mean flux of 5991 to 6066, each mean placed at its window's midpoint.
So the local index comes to 1.05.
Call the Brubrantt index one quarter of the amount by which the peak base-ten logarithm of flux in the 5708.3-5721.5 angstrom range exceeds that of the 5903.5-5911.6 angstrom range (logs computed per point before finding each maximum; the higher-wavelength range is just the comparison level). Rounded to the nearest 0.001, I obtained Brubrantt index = 0.014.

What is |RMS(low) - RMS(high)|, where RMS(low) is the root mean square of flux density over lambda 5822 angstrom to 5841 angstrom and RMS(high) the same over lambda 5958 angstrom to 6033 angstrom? 0.21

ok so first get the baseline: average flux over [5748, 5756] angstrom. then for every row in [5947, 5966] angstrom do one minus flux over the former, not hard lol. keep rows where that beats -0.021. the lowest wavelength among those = 5948.51 angstrom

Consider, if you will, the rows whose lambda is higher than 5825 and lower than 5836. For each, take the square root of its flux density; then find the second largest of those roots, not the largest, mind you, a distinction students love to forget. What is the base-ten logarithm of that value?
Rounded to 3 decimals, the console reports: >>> 0.446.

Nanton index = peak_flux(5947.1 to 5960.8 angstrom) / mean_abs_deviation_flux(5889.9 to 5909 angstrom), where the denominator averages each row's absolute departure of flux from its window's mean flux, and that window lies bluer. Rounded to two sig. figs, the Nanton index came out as 14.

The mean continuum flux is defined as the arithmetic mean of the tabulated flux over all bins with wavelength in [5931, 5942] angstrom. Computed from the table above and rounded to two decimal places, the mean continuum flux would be 7.66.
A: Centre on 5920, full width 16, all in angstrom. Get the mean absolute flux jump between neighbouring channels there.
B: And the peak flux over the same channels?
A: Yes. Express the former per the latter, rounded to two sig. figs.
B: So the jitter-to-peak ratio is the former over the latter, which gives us 0.036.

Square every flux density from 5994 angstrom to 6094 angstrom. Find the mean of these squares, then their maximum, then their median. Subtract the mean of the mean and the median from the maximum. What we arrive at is 8.6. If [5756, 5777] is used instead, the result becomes 11.0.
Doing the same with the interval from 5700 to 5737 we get 7.9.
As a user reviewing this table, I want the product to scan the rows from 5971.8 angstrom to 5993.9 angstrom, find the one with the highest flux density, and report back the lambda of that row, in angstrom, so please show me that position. 5973.21 angstrom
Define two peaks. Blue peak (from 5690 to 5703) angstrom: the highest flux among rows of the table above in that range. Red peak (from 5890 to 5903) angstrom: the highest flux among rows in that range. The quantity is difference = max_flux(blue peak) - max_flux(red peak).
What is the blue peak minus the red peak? 1.0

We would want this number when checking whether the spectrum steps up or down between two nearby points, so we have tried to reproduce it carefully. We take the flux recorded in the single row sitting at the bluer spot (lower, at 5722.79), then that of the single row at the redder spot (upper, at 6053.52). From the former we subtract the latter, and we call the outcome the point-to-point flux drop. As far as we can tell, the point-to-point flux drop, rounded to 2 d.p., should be -0.30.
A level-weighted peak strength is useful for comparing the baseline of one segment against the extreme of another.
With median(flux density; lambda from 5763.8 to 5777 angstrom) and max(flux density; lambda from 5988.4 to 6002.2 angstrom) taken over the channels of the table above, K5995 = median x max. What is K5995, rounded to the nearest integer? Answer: 64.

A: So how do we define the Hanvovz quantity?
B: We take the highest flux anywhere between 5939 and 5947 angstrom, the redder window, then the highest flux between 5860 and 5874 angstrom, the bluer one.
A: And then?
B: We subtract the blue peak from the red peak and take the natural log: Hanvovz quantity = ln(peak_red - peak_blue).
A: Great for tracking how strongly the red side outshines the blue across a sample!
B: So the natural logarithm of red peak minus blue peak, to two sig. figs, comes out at -1.5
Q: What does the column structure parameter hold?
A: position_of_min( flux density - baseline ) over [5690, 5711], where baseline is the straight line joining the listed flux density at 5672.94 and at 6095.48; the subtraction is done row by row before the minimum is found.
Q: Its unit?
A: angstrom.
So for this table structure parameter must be 5704.37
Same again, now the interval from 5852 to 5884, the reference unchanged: 5883.12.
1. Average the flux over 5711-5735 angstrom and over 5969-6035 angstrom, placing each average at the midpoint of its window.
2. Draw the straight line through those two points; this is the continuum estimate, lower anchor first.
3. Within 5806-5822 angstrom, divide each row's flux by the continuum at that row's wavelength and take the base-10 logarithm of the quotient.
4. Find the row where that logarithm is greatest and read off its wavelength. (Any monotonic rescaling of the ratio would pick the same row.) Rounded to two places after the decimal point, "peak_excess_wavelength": 5807.75 angstrom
